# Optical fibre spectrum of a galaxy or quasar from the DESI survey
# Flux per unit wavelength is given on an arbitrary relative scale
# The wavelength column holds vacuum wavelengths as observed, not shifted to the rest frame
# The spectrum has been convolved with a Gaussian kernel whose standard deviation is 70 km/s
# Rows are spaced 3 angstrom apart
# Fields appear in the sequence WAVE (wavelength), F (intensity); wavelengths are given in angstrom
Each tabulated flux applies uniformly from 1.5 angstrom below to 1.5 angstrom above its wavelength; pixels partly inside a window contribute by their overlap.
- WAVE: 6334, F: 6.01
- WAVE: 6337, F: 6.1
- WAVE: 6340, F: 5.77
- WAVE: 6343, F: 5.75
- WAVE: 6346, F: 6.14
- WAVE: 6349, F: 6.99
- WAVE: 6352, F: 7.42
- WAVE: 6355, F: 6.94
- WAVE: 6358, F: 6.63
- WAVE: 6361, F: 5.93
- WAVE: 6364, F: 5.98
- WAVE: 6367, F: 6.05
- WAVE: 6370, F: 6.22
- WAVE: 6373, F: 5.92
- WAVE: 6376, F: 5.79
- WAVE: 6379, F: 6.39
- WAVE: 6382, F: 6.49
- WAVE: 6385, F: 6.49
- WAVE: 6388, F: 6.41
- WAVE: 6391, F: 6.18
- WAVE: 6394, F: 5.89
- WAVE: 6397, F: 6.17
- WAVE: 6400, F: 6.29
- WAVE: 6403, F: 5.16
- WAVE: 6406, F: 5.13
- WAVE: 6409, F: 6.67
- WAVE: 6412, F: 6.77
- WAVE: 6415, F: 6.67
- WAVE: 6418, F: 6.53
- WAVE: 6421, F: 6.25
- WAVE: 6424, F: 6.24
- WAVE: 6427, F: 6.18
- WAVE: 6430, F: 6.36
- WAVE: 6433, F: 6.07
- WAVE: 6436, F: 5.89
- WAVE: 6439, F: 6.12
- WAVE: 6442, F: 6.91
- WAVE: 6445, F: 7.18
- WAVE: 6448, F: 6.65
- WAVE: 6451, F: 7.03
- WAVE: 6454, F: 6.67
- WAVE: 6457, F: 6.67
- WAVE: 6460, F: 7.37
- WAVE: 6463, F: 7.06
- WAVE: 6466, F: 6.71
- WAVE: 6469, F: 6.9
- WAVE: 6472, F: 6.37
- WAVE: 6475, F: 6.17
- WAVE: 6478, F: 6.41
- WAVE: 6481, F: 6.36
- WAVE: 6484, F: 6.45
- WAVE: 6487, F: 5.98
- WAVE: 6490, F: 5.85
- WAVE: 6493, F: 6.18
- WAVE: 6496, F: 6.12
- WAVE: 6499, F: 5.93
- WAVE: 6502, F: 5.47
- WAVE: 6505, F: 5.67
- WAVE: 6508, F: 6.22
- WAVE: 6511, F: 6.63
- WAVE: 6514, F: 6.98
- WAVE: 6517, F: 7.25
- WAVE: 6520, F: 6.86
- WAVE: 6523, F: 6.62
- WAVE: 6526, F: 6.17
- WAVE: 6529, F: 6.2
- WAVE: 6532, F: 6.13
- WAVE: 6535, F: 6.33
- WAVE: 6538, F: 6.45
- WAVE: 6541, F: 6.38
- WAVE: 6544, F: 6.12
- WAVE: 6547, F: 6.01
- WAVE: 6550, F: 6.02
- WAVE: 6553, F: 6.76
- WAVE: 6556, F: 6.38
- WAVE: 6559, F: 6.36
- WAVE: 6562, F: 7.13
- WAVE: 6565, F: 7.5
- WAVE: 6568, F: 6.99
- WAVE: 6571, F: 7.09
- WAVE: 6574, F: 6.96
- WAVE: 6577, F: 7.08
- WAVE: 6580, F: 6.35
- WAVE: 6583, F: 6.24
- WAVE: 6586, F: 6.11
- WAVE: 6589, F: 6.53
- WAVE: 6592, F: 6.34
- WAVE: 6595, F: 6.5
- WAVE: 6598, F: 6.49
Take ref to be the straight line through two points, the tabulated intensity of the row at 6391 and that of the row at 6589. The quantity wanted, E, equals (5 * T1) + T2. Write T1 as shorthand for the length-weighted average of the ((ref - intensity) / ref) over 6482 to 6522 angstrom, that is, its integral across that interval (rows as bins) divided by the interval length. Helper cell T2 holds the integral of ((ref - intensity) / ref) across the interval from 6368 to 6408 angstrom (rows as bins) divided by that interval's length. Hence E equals 0.10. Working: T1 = 0.01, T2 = 0.020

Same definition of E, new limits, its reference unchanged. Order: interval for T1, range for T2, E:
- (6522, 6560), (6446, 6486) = 0.06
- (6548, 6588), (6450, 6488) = -0.19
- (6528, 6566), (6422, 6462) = -0.03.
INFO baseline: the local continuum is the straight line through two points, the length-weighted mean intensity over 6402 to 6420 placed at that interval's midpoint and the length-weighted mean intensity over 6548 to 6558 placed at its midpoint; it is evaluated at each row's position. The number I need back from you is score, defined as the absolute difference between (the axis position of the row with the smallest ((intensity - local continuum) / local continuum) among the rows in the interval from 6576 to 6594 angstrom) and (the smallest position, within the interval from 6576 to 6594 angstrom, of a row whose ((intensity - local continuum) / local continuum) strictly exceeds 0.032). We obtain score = 9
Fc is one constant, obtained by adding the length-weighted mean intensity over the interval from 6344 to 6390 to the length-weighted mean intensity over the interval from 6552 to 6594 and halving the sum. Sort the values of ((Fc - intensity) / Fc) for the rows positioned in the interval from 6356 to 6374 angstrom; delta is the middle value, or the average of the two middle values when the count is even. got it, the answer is 0.08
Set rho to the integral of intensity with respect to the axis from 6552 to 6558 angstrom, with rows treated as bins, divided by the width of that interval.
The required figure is 6.54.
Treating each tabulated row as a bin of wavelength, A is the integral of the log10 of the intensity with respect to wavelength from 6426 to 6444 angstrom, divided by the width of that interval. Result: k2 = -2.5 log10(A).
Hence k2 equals 0.246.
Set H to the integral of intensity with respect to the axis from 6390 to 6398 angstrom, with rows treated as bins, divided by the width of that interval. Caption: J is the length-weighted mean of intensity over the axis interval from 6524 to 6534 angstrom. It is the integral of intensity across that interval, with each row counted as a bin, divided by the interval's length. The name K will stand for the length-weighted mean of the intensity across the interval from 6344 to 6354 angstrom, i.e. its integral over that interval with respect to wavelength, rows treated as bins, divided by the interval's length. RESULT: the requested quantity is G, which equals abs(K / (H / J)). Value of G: 6.9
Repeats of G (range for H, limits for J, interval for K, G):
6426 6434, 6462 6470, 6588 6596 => 7.1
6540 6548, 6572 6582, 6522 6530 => 7.0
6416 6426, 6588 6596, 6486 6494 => 6.1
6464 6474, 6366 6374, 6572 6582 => 6.2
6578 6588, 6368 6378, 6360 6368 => 5.7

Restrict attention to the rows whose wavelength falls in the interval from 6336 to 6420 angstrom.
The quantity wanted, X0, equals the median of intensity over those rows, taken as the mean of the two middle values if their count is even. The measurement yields 6.2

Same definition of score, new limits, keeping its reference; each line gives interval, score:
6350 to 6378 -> 24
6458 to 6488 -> 27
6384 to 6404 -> 18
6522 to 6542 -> 9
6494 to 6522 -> 9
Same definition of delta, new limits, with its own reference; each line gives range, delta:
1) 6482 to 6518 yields 0.06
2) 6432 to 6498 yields 0.02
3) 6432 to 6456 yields -0.02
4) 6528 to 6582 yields 0.02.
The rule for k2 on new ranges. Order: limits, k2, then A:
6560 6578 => 0.175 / 0.85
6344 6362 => 0.212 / 0.82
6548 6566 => 0.213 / 0.82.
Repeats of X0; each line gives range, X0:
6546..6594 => 6.5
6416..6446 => 6.2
